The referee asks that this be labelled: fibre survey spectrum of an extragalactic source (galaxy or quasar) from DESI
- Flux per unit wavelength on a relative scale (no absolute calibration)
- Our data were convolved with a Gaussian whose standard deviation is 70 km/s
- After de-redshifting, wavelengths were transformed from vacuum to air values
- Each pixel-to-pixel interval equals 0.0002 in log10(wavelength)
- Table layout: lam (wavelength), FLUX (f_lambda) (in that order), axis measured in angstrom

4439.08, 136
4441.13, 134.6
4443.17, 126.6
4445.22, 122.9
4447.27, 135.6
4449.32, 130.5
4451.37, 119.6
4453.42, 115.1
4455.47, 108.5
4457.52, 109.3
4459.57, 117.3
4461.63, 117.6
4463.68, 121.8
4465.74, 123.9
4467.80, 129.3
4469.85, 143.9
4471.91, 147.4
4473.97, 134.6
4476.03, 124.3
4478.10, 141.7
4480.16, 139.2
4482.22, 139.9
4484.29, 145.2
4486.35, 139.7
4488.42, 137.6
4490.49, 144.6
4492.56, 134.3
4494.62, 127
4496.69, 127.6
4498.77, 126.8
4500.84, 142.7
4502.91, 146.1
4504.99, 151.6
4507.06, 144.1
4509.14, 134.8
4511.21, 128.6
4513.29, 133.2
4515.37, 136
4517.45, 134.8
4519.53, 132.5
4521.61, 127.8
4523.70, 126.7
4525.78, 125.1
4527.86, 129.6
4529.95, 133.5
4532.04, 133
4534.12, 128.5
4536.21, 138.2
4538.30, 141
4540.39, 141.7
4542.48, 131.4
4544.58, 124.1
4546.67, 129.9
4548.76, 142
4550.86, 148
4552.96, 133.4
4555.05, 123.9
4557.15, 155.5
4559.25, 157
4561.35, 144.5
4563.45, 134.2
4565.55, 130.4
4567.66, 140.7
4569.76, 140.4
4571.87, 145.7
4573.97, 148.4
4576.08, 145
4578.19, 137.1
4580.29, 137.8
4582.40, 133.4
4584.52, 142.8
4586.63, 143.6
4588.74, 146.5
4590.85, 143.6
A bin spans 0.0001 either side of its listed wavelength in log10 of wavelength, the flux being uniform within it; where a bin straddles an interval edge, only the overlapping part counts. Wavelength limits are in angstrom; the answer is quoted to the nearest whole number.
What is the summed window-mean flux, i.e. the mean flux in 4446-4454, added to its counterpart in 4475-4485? 263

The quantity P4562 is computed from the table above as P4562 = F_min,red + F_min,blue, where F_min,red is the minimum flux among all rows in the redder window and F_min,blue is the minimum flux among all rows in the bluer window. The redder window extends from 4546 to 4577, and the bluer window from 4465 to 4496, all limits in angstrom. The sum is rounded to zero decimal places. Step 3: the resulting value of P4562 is 248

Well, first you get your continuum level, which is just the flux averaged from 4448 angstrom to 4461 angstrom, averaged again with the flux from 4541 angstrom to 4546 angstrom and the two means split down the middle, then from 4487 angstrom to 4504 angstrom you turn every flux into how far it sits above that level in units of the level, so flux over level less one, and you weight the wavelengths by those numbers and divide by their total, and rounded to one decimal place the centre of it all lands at 4495.9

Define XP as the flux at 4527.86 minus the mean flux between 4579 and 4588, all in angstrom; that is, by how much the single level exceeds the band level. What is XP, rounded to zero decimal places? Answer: -10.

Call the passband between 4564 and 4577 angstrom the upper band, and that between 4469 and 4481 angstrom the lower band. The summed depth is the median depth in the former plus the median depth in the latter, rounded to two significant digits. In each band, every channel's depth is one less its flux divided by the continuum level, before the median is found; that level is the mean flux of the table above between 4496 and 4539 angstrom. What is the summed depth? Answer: -0.11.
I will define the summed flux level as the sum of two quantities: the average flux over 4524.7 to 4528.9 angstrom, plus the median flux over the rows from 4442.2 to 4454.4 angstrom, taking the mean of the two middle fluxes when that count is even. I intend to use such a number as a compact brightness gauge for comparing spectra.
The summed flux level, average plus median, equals 252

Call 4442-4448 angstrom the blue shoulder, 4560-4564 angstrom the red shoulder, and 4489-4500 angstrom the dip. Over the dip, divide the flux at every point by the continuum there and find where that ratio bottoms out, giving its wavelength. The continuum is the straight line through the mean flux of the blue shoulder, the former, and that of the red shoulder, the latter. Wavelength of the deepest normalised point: 4498.77 angstrom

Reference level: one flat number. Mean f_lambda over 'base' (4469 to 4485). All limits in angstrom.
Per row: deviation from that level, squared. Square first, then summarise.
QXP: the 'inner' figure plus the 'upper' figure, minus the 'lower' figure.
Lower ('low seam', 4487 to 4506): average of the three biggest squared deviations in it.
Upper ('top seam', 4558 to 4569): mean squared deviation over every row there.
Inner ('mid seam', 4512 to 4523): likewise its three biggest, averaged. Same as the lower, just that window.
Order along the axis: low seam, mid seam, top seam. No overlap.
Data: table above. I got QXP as 9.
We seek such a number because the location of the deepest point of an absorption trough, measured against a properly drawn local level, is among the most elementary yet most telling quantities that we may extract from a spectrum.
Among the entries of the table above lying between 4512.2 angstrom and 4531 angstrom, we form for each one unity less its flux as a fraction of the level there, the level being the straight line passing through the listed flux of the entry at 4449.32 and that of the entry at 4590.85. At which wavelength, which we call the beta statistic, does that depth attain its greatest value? 4525.78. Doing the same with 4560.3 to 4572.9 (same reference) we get 4565.55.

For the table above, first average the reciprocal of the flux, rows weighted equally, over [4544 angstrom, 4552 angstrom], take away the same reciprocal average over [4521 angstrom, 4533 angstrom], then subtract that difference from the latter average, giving 0.0081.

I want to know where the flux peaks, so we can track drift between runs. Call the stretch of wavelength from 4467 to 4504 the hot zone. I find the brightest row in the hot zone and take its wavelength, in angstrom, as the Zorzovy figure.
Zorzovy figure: 4471.91 angstrom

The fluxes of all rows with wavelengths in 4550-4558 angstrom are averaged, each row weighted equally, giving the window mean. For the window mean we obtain 140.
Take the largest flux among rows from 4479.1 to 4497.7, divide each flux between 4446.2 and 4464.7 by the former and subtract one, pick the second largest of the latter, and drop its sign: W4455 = 0.10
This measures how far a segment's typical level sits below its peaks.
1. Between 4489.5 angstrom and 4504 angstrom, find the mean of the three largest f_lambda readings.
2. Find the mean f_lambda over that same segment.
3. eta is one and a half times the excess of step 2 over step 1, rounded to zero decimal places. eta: -13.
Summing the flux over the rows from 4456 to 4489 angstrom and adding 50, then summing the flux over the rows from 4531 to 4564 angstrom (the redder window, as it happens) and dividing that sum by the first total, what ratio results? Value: 1.020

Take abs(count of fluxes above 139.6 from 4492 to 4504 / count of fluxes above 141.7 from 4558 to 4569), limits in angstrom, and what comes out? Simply 1.0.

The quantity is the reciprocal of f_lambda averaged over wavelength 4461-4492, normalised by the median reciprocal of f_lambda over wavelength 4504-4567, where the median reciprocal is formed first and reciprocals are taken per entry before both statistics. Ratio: 0.99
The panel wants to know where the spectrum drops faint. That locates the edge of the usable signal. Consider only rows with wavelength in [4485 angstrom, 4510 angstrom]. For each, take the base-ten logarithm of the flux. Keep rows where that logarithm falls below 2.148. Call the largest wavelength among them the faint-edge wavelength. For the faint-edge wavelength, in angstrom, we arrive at 4509.14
